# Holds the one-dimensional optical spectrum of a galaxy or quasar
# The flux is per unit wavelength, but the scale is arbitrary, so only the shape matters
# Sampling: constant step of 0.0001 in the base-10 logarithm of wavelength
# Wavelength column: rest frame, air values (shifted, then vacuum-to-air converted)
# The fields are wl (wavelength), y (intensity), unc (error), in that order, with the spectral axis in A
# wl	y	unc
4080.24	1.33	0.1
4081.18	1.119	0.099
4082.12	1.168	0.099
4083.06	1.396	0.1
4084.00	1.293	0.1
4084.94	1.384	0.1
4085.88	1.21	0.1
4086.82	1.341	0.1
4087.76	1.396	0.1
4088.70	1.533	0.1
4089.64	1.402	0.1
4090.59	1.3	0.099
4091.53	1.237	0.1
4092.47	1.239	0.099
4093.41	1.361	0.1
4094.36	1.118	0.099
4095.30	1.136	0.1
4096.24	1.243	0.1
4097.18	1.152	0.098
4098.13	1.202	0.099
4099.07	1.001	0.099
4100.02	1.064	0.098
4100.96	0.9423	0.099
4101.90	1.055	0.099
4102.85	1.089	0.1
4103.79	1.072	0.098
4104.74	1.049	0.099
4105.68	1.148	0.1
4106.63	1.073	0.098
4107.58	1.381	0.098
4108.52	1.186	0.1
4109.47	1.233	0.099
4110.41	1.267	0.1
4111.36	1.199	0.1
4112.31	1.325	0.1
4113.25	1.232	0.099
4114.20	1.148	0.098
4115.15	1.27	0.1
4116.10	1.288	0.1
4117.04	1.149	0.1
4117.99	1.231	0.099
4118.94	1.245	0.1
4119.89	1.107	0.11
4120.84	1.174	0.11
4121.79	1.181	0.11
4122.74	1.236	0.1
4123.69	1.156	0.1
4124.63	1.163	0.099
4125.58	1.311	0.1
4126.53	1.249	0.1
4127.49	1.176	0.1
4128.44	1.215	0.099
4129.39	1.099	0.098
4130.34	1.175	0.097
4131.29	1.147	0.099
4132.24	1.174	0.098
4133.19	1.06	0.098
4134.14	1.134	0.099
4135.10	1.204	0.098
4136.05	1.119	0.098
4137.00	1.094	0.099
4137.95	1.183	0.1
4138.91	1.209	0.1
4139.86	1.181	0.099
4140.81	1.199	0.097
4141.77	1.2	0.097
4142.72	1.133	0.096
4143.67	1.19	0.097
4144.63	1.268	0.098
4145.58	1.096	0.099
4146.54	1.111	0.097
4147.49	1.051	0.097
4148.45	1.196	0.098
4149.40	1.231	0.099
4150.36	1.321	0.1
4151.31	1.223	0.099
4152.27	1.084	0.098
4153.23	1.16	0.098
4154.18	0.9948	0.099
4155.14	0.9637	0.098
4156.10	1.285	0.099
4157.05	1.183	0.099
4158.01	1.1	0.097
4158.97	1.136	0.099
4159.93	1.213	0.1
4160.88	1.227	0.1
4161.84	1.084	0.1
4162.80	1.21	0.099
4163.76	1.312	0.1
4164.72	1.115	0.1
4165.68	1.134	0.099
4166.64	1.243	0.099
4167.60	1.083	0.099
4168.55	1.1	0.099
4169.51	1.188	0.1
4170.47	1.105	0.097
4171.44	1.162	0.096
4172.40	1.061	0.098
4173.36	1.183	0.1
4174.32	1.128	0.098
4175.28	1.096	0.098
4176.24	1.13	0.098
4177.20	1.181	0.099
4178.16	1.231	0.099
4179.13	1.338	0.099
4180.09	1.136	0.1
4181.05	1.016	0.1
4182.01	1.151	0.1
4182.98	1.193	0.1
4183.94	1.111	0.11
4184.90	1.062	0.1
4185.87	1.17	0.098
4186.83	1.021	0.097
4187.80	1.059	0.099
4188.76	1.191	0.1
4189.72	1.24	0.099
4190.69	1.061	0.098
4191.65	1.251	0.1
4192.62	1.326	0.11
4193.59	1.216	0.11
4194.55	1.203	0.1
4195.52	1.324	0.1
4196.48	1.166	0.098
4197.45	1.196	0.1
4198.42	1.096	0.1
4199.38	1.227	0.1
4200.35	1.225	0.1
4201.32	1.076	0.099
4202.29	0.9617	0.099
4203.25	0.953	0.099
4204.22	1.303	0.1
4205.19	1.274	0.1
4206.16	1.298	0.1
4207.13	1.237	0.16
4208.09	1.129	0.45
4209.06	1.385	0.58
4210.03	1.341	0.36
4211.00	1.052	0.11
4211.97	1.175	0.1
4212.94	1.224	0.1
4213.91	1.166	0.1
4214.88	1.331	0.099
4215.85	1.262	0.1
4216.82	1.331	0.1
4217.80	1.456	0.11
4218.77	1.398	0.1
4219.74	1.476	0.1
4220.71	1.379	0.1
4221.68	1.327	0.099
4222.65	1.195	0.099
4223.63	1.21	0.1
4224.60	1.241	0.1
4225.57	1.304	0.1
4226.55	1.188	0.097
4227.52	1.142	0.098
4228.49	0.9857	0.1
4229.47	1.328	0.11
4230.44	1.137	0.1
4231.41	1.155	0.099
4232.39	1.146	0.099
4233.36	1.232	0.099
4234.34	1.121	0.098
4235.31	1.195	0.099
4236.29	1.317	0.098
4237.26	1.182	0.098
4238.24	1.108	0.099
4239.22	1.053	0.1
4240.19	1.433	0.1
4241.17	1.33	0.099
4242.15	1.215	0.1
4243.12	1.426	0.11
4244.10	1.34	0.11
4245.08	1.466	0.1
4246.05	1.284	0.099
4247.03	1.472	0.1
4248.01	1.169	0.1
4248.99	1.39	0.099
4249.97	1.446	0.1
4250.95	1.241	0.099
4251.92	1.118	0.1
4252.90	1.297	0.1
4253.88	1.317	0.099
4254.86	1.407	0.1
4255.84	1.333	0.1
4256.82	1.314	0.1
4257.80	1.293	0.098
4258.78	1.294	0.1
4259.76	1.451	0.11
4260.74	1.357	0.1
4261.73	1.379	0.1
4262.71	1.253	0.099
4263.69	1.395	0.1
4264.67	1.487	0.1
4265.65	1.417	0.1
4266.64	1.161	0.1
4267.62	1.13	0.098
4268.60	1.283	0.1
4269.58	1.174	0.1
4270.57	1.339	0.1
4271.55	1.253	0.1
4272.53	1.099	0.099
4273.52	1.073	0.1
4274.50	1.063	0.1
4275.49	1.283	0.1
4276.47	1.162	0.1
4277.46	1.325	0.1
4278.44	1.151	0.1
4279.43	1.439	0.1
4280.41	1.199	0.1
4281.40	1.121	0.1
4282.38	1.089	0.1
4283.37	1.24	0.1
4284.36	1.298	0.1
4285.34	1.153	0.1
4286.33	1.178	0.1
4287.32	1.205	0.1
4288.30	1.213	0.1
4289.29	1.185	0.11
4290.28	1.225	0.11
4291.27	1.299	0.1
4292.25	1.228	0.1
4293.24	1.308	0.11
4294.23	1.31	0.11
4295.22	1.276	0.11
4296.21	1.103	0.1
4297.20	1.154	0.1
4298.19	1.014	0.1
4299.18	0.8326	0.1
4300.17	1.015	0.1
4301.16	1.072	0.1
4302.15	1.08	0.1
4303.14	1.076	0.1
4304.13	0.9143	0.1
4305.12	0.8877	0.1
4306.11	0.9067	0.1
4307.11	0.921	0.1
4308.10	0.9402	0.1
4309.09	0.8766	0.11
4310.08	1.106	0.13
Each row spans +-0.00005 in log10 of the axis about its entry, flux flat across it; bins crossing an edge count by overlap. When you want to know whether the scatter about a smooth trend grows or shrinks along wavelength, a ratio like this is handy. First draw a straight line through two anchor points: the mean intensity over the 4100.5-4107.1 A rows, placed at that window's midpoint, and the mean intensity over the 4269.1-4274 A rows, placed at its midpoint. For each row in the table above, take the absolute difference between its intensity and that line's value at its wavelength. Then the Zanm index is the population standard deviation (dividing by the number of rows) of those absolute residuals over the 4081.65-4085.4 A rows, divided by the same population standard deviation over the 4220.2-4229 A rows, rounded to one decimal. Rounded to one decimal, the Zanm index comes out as 1.3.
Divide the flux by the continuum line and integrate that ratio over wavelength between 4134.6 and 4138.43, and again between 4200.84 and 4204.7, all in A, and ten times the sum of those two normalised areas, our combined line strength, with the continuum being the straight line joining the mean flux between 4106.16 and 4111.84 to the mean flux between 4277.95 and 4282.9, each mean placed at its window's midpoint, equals 70.3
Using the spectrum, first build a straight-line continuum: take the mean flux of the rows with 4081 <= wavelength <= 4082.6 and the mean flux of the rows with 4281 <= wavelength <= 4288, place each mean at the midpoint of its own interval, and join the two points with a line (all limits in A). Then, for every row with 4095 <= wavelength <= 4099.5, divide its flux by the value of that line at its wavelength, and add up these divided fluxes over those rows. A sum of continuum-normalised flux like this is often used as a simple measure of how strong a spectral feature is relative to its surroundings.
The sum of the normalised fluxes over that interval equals 5.0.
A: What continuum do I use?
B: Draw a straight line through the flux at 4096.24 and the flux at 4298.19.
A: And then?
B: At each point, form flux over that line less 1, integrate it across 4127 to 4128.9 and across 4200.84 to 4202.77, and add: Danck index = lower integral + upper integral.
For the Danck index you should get -0.20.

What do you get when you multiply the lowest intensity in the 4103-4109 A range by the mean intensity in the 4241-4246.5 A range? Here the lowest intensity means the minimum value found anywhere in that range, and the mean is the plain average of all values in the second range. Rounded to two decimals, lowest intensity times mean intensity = 1.41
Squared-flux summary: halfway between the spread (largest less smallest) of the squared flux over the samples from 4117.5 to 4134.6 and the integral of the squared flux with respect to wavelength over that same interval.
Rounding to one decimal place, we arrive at 12.2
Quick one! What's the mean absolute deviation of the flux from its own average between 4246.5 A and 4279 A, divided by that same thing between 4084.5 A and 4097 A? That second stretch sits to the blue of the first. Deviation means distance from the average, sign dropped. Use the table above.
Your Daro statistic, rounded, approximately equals 1.04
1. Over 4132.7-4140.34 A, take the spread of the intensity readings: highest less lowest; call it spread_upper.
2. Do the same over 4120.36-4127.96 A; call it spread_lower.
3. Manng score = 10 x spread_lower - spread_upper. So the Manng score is 1.40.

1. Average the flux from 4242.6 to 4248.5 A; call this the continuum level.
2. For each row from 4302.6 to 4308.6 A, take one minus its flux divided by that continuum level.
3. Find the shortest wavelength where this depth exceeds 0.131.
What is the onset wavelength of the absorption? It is 4303.14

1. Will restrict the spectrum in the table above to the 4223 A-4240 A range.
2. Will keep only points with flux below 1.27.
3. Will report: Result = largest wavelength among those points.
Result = 4239.22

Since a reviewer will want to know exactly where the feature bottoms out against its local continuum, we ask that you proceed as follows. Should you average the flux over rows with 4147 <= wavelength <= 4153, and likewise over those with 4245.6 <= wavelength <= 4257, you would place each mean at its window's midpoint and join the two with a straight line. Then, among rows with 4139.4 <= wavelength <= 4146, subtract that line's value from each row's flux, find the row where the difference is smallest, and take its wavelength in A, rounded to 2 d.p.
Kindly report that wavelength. 4145.58 A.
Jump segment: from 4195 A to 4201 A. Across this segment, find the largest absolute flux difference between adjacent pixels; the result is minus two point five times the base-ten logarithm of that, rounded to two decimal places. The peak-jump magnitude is 2.00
